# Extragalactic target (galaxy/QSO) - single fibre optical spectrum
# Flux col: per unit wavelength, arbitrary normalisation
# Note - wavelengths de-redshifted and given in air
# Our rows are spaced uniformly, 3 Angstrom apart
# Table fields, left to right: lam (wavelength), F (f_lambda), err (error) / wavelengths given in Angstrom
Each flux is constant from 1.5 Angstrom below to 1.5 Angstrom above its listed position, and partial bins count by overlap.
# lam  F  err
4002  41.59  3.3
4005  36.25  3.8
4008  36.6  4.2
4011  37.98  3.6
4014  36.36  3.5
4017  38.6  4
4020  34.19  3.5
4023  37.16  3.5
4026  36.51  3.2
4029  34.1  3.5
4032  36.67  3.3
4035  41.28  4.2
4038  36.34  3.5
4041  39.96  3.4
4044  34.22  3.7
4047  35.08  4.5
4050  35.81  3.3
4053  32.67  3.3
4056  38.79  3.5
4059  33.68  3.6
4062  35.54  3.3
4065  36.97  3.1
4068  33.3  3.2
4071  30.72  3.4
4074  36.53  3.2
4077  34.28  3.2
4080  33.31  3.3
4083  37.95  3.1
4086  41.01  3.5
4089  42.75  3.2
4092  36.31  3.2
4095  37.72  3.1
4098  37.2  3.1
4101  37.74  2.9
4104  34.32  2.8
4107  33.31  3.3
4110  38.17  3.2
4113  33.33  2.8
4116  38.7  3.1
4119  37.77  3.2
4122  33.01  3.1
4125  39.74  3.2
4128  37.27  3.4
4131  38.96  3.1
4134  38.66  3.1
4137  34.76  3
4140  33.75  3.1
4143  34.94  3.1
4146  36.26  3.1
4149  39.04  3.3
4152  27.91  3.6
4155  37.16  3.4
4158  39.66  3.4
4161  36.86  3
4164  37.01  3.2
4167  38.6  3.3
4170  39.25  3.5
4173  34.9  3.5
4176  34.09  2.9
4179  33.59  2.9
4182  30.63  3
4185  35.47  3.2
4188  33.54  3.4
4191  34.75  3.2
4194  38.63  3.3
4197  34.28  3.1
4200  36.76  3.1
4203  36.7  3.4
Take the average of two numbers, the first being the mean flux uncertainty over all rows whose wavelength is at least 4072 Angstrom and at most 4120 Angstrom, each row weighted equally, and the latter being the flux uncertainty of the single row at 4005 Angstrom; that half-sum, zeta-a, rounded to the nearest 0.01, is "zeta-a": 3.47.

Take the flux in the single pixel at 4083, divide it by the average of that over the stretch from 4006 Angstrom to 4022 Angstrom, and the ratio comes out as 1.03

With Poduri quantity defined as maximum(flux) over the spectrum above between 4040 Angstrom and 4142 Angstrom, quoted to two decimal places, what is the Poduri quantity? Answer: 42.75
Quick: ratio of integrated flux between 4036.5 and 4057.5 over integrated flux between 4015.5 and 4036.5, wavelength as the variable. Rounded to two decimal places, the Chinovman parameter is 0.98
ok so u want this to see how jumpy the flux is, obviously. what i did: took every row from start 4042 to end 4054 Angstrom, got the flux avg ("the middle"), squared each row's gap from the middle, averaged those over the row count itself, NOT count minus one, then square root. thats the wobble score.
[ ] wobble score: 1.2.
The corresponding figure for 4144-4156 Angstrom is 4.3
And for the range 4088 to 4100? 2.5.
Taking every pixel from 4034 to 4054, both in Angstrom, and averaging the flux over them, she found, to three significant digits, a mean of 36.5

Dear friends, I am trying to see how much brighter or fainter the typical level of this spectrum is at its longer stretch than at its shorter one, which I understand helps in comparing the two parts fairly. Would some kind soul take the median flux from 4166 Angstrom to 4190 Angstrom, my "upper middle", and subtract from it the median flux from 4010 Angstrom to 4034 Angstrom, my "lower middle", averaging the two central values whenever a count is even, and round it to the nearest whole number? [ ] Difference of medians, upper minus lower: -2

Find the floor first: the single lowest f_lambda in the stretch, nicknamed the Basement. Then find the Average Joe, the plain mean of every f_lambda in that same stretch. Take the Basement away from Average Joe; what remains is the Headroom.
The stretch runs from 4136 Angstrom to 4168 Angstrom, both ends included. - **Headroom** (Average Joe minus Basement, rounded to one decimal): 8.1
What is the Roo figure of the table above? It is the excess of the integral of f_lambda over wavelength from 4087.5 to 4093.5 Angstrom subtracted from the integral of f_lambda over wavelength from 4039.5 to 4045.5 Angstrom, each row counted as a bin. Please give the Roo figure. -15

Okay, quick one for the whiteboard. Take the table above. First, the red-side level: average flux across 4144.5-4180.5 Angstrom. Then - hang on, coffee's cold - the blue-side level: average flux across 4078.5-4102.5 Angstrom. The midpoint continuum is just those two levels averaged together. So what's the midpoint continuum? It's 37.1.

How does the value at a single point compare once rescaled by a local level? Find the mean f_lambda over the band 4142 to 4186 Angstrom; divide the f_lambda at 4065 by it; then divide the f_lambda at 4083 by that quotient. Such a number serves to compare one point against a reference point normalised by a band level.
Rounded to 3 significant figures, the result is 36.6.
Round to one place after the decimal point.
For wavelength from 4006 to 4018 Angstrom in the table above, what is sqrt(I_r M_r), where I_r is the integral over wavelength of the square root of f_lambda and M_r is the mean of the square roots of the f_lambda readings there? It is 21.2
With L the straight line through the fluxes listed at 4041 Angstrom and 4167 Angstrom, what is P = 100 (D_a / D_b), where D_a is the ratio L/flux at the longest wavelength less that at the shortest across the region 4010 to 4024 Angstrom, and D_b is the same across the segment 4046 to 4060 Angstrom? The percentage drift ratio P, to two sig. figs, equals 46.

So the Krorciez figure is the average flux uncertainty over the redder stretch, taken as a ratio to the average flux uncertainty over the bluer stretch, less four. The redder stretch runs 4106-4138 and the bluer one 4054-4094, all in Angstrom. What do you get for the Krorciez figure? -3.05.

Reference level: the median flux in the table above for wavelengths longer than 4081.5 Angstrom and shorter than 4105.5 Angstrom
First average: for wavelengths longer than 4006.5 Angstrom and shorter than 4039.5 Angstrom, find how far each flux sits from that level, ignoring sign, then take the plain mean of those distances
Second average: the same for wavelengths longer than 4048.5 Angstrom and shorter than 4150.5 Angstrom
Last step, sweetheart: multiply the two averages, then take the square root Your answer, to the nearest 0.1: 2.0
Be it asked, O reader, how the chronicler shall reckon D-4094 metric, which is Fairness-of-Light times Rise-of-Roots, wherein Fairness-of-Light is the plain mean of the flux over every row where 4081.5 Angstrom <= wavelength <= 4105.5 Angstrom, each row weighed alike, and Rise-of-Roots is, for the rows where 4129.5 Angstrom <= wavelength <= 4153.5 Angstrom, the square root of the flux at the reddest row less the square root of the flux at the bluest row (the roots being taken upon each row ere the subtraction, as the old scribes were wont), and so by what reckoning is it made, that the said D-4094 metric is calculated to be -37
